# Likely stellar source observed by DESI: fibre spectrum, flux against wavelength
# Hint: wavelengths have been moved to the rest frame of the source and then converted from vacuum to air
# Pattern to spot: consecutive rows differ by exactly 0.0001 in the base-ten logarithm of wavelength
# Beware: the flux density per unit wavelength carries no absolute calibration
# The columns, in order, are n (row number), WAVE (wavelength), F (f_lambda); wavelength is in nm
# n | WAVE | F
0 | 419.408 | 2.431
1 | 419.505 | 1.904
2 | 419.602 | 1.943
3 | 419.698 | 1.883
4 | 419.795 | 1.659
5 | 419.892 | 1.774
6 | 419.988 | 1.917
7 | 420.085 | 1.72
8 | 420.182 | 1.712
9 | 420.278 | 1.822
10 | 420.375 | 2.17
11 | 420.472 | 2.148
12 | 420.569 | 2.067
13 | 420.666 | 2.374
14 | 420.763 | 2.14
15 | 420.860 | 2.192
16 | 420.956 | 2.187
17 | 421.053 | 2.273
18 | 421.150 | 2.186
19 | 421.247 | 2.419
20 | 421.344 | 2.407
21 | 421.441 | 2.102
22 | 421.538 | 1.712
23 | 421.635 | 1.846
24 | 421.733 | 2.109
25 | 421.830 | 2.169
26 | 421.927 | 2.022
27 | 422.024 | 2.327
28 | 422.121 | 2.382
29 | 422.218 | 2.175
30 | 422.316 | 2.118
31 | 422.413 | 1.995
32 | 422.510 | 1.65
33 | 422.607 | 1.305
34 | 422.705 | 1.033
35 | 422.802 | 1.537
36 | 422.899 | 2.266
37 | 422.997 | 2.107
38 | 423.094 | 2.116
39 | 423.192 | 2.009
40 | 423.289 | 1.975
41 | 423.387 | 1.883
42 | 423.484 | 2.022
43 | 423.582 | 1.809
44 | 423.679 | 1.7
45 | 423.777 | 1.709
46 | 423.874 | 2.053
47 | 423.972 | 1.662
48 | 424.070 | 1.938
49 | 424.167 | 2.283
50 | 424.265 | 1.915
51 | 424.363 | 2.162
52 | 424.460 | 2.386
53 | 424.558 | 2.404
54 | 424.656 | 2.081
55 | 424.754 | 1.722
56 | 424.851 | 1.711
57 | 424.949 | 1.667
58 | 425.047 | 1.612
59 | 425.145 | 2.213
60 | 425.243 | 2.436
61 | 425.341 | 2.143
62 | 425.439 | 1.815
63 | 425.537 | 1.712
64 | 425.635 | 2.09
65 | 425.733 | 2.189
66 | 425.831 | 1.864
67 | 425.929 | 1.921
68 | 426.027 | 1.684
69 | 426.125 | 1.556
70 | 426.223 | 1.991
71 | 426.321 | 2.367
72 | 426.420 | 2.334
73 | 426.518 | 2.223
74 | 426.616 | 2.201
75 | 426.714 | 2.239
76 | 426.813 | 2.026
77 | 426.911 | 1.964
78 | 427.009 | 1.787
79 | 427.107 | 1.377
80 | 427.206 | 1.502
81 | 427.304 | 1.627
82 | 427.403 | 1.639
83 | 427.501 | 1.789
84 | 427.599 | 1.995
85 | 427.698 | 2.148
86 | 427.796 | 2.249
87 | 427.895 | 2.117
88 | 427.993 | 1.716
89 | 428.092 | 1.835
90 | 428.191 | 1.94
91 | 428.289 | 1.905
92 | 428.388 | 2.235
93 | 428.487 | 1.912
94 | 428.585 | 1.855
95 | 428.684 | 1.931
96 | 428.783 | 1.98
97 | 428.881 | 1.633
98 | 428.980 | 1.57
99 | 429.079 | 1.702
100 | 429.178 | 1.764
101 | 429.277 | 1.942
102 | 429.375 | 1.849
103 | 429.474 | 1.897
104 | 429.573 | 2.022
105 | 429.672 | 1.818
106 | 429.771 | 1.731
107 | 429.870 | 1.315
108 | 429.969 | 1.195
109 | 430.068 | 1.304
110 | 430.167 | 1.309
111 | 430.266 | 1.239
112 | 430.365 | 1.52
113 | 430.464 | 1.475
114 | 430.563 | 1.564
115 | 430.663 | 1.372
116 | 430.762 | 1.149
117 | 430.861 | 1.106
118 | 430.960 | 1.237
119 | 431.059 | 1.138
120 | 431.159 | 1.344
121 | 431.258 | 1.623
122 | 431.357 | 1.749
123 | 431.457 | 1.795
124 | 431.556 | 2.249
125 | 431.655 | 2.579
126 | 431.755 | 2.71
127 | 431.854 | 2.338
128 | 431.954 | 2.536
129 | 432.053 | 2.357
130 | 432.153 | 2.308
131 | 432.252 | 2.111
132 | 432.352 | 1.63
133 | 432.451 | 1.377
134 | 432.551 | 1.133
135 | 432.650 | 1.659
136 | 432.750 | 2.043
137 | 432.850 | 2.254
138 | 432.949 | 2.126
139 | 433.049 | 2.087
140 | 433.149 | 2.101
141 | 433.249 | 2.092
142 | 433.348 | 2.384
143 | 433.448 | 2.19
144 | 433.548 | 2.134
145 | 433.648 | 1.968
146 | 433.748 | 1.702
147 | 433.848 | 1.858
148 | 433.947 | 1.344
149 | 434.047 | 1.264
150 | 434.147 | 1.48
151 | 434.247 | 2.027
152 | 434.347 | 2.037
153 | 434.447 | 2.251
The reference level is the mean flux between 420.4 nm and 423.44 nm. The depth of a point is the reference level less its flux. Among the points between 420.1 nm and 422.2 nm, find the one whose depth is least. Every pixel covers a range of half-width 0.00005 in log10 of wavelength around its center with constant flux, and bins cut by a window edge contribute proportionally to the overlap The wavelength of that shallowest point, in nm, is 421.247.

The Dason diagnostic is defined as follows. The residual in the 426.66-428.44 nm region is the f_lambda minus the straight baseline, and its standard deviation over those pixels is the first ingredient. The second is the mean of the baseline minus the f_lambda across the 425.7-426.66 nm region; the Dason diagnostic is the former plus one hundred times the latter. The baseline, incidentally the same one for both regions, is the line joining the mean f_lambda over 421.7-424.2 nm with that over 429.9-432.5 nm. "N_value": -18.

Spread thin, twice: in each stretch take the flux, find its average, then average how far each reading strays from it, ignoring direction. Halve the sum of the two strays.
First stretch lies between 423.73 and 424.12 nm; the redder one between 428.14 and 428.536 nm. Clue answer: 0.137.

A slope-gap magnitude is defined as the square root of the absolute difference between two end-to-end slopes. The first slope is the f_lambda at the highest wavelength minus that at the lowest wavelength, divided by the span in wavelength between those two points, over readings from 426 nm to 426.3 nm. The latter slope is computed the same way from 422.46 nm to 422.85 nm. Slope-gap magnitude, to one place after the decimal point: 1.4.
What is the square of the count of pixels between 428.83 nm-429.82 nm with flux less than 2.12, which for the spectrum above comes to 100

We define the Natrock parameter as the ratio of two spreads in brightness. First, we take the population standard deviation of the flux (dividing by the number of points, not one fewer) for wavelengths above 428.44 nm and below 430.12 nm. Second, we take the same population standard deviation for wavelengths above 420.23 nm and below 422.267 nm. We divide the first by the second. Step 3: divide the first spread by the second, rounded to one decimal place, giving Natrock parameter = 1.3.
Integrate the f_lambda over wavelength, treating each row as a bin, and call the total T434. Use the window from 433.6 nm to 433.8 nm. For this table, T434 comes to 0.37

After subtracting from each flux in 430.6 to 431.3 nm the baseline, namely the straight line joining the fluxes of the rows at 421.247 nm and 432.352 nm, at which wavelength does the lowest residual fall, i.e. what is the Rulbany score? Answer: 430.861 nm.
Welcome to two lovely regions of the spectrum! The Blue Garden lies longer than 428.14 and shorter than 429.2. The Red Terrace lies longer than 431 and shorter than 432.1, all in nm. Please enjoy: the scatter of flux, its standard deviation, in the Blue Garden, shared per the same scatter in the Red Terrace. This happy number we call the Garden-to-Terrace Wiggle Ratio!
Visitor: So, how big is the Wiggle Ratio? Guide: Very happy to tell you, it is 0.35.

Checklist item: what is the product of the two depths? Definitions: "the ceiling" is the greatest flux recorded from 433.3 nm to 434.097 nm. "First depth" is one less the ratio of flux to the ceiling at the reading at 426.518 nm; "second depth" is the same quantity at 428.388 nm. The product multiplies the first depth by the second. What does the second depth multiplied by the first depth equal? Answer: 0.00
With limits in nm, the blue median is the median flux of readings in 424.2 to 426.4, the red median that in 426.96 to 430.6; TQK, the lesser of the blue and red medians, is 1.79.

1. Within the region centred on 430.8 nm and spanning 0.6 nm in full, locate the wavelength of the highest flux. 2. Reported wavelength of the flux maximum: 430.563 nm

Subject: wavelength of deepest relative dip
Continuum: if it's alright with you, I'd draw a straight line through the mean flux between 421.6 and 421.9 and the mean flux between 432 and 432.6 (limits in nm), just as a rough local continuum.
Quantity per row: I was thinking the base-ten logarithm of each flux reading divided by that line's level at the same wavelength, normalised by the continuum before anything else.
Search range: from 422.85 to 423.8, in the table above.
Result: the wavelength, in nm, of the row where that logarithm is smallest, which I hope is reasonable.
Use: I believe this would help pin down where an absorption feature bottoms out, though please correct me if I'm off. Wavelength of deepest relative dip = 423.679 nm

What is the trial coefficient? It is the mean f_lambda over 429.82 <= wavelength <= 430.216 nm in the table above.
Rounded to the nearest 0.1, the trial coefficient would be 1.3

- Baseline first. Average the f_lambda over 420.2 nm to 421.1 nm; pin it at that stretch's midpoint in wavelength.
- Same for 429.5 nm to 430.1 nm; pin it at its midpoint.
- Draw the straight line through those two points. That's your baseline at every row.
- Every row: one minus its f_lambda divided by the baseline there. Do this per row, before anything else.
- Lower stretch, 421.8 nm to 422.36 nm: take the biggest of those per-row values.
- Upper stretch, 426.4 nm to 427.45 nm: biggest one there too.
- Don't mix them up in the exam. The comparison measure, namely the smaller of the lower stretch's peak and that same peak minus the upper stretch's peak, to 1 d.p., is -0.2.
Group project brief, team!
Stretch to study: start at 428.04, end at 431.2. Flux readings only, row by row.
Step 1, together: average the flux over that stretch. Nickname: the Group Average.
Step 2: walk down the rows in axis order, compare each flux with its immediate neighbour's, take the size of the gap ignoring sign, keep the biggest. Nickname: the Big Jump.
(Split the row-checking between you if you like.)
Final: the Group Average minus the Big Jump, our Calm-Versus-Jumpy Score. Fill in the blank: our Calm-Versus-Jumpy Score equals 1.20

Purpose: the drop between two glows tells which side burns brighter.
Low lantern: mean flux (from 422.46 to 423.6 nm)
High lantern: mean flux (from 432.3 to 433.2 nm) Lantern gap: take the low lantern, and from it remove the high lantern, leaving -0.014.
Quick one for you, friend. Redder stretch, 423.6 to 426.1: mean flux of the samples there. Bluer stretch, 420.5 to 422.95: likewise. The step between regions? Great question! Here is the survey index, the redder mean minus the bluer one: -0.08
